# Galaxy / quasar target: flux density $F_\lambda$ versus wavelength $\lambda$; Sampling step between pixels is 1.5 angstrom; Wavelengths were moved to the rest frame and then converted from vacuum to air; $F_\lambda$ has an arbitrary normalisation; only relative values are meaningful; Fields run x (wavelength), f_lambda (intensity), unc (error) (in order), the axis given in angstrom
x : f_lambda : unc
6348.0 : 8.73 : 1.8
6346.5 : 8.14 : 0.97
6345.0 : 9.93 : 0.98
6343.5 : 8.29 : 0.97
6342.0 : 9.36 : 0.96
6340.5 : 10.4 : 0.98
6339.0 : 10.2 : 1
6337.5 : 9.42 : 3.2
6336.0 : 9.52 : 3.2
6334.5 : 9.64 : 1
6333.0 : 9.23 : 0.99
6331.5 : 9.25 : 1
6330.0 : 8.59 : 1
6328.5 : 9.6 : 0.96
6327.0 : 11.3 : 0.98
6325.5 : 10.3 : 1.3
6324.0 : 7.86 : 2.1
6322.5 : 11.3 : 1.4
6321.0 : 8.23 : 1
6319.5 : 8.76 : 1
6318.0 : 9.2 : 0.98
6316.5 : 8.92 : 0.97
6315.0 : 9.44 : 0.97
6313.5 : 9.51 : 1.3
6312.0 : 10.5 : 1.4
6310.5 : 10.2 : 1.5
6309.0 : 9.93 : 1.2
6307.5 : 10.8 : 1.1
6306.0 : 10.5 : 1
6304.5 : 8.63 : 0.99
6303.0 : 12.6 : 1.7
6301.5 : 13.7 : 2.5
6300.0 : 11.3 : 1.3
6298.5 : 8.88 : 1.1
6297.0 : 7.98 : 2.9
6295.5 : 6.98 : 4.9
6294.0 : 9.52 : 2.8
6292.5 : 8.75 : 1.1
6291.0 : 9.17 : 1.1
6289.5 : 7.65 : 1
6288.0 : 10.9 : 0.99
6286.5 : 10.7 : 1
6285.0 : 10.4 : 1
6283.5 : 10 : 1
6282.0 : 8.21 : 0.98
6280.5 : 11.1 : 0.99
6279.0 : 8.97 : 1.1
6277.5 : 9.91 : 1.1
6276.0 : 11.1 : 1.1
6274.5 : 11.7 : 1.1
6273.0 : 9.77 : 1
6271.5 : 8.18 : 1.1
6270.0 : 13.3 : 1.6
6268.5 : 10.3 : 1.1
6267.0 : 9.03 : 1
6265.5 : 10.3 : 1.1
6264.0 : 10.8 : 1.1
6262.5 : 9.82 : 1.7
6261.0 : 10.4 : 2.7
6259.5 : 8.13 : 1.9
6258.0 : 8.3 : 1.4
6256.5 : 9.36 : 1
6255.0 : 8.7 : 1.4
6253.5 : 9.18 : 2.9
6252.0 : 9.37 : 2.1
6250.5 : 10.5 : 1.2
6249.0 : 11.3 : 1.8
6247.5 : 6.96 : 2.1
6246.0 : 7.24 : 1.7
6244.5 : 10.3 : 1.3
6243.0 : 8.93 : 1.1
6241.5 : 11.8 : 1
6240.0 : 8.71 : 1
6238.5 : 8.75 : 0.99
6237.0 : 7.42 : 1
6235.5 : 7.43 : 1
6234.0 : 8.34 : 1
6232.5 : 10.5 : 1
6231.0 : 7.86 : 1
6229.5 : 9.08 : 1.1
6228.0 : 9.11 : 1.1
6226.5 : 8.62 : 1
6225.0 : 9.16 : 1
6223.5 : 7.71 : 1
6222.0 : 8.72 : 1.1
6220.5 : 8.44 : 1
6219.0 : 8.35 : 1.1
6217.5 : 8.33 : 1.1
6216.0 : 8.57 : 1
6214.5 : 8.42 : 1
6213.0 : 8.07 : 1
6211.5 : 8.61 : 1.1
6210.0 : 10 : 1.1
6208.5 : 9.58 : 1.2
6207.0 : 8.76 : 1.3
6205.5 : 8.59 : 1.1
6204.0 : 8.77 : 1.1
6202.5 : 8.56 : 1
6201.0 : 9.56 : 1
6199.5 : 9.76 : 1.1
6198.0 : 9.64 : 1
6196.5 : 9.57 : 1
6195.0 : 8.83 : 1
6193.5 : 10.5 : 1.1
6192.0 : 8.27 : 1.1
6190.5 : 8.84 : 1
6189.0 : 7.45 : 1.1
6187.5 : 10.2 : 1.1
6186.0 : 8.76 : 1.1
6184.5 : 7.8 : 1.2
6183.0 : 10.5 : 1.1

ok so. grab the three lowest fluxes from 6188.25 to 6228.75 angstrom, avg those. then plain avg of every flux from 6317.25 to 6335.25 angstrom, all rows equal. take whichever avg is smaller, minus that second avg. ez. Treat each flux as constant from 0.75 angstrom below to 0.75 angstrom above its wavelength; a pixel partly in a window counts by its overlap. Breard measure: -1.7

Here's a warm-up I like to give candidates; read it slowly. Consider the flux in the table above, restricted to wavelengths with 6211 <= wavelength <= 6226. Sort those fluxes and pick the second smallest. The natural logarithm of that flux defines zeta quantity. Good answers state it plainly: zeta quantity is 2.09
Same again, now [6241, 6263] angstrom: 1.98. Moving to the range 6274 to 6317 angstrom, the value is 2.03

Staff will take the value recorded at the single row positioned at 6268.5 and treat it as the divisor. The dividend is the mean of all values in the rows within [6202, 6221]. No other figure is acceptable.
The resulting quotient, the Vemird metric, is 0.84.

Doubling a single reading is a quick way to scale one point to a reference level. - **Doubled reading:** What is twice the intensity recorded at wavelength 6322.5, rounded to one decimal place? 22.6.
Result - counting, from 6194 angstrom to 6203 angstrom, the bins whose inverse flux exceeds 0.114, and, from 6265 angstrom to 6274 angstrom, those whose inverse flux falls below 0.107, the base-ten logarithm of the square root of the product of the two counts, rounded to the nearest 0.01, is 0.30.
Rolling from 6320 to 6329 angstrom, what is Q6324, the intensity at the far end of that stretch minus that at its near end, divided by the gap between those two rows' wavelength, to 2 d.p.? 0.18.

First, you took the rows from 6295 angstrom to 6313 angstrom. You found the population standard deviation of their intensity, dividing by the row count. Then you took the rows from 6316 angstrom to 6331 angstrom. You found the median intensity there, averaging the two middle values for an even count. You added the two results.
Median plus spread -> 10.9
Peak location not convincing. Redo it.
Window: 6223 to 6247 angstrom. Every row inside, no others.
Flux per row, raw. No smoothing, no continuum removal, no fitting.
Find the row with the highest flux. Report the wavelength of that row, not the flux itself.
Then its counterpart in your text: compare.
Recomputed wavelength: 6241.5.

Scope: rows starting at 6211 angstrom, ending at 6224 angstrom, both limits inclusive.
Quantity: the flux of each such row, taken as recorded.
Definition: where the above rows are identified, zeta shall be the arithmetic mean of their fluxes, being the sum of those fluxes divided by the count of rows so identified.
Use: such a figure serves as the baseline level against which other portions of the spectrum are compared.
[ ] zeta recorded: 8.4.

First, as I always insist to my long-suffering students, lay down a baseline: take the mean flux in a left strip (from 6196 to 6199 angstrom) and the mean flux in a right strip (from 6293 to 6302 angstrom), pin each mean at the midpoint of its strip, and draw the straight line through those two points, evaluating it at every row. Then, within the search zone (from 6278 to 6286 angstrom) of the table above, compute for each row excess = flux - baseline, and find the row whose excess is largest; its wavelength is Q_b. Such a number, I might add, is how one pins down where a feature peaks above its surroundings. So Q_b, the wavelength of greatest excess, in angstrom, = 6280.5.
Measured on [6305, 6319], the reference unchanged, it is 6307.5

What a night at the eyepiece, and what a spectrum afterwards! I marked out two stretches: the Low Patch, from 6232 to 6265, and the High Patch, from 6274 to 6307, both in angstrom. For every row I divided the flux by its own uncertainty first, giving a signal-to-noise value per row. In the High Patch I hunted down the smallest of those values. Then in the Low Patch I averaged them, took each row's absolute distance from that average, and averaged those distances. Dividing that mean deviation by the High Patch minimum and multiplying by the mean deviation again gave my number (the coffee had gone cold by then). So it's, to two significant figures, 3.0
